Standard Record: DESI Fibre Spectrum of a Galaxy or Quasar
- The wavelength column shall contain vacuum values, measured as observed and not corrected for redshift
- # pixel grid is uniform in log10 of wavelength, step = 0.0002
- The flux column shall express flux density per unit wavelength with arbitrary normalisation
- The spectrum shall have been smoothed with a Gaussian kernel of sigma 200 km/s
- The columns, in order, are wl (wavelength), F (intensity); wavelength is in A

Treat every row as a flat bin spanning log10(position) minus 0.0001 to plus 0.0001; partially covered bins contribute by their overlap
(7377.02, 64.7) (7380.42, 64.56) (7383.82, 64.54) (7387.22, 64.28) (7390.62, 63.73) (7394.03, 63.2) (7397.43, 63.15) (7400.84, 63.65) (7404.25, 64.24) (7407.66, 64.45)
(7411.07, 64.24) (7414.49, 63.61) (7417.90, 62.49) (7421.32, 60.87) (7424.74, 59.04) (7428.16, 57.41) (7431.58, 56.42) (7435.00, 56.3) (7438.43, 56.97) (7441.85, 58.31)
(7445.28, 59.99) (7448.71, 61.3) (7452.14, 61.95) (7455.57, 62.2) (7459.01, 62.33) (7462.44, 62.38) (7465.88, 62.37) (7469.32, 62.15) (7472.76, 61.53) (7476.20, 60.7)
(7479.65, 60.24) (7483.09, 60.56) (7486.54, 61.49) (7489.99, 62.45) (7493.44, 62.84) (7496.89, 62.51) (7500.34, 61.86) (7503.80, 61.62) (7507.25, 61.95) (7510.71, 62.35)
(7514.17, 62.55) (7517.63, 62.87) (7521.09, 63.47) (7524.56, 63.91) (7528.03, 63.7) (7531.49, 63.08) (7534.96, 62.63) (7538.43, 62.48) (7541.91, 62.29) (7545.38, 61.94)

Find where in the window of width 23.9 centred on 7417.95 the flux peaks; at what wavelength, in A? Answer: 7407.66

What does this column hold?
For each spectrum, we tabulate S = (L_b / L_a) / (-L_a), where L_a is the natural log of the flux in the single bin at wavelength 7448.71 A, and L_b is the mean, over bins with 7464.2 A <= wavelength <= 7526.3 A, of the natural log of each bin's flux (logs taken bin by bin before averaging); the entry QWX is -0.244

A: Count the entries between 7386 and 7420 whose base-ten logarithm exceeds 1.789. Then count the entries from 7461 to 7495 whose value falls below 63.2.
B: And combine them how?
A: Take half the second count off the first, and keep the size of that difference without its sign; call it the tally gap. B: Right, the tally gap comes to 5.0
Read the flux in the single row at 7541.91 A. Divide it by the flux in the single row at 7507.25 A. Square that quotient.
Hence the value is 1.01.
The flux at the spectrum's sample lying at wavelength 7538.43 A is 62.48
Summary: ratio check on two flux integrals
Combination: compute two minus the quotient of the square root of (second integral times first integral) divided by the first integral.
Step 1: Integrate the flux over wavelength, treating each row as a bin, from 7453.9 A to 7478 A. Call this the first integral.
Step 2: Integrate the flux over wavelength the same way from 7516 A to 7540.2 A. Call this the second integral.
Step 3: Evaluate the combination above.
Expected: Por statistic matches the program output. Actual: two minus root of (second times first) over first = 0.99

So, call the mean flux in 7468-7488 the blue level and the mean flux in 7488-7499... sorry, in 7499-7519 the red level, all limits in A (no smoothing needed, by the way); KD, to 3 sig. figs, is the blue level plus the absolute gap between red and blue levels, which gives 62.2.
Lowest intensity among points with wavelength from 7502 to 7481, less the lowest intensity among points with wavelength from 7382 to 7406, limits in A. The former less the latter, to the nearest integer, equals -3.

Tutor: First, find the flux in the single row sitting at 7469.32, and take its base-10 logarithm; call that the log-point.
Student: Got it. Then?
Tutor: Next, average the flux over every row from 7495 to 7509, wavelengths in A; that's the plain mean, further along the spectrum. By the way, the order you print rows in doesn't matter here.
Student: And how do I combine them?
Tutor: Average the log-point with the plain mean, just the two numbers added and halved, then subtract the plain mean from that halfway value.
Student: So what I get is -30.1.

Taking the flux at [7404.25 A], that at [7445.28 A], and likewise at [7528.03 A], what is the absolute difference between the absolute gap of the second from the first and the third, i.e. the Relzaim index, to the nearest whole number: 59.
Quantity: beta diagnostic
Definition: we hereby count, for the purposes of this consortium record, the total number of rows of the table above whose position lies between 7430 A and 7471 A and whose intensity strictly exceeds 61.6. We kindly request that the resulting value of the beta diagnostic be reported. 6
